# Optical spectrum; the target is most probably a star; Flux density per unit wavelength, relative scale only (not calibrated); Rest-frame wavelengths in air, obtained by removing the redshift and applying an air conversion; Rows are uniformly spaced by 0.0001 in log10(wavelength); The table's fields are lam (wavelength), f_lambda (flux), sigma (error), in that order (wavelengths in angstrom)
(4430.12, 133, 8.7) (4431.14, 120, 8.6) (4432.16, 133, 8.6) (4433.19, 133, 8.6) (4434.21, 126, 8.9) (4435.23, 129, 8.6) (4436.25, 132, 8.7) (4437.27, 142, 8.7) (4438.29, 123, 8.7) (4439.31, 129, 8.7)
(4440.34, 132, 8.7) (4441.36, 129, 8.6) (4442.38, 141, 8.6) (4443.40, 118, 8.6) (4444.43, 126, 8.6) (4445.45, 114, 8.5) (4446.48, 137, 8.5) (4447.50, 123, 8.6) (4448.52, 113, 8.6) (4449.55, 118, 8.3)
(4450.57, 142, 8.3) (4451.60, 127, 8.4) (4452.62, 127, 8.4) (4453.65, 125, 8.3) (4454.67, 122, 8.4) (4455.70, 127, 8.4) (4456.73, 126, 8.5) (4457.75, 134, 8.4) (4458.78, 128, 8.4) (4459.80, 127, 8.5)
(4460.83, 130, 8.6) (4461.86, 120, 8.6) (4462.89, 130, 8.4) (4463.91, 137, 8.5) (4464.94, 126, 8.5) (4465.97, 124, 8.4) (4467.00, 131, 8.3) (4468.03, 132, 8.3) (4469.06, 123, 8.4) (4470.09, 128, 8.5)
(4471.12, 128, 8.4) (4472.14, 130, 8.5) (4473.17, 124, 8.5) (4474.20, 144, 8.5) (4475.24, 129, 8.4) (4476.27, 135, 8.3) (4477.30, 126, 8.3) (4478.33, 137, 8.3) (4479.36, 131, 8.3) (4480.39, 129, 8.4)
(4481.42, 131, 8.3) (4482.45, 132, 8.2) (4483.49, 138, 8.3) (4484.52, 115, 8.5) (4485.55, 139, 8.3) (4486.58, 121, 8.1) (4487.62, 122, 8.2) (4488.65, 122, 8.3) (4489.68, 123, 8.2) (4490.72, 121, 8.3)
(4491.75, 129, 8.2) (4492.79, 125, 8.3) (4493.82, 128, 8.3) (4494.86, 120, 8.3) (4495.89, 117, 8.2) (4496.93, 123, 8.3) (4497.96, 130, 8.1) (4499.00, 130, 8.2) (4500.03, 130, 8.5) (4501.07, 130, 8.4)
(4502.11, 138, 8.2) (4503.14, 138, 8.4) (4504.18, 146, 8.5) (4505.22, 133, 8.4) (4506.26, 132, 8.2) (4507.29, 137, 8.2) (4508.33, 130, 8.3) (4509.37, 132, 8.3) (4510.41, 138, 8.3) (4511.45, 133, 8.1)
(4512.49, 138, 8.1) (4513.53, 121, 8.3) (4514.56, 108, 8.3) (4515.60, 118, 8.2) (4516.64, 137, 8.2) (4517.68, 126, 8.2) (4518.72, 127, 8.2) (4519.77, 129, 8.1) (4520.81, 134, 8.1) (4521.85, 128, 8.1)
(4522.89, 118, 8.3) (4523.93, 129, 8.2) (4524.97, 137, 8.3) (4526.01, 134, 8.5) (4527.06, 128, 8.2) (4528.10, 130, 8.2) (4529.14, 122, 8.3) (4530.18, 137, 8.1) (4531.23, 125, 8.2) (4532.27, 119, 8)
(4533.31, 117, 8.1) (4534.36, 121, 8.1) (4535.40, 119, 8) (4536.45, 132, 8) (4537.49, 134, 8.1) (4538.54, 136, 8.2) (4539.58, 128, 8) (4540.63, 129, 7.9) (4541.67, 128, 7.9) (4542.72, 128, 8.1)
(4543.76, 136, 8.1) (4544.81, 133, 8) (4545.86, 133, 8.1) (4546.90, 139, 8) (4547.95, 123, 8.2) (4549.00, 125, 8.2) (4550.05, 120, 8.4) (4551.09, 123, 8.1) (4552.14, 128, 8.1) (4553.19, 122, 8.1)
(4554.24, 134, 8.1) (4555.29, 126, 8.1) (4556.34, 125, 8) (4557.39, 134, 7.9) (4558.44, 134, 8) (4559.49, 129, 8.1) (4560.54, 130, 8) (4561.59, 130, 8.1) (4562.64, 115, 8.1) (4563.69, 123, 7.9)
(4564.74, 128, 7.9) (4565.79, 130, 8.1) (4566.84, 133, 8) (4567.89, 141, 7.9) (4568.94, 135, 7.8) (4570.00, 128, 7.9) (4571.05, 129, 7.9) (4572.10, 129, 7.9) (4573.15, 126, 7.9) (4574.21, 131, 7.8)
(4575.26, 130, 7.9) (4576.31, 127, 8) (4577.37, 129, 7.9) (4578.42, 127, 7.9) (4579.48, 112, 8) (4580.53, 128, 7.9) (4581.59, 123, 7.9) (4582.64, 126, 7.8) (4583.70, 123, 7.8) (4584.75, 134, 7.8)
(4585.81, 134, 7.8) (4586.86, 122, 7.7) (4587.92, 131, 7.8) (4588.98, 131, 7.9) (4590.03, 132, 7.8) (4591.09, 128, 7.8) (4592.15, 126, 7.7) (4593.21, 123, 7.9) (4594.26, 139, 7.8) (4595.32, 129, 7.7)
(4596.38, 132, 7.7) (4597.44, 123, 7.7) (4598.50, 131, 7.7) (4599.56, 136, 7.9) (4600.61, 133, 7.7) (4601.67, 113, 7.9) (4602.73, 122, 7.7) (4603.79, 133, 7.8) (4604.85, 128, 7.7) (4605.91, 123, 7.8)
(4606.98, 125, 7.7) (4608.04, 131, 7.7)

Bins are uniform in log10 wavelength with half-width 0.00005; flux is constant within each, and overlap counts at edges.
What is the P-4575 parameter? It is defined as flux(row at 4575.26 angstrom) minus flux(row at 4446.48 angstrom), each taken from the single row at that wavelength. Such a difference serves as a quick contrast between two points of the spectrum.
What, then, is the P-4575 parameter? -7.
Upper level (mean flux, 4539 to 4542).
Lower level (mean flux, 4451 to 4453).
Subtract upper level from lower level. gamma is -1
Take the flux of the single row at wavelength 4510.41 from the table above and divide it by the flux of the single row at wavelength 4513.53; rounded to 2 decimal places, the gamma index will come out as 1.14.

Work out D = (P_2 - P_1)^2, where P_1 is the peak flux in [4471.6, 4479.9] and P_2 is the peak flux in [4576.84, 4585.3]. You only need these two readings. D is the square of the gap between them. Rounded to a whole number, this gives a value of 100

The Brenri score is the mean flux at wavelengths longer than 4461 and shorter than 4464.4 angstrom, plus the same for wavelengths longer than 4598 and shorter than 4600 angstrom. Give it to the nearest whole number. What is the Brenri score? 262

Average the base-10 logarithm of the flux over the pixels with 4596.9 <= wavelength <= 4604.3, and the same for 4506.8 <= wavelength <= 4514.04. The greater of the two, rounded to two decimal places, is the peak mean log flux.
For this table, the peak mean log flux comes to 2.12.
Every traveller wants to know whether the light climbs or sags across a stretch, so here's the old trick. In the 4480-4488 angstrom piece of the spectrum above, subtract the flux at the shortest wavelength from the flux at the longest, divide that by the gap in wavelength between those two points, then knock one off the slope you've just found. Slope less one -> -2.0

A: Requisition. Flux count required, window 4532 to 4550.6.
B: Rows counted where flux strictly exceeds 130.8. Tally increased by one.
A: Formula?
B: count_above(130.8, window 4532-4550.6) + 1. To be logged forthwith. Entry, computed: 8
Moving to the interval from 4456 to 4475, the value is 6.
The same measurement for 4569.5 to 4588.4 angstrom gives 5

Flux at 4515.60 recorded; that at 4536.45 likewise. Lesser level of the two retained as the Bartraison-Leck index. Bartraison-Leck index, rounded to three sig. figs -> 118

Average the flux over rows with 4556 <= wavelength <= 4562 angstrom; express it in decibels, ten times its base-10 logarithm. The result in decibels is 21.2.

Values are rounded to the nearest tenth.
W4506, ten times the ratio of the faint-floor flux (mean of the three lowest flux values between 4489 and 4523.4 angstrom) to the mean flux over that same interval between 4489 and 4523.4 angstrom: 8.9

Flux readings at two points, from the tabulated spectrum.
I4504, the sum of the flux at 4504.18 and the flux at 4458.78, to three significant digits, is 274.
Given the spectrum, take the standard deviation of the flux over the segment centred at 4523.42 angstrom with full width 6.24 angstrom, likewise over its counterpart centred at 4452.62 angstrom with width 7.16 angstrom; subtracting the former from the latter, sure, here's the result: 0.7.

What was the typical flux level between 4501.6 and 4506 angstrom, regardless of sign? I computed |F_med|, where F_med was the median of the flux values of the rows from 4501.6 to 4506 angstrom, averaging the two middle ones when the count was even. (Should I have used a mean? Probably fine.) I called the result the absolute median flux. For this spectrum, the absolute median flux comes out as 138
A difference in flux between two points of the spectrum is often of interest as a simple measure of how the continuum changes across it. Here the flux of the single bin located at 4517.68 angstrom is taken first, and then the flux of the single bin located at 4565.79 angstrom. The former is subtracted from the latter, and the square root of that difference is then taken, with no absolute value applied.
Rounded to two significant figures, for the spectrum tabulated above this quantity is 2.0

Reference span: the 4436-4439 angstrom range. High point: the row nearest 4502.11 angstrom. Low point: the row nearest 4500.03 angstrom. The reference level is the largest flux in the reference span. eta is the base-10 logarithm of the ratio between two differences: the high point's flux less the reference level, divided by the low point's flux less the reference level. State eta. -0.48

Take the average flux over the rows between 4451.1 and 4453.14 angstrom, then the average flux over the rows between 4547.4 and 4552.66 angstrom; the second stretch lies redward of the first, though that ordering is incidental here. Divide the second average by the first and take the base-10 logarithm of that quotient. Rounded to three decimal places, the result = -0.011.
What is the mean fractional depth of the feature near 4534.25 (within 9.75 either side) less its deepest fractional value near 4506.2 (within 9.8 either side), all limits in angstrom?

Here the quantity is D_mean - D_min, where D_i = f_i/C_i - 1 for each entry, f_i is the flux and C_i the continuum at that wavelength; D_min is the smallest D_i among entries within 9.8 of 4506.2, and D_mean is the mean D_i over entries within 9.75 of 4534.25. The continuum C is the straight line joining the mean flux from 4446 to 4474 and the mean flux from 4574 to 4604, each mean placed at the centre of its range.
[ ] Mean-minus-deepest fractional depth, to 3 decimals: 0.159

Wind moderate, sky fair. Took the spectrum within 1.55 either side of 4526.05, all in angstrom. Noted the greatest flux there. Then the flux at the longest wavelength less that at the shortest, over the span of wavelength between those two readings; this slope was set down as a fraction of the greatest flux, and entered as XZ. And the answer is -0.03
